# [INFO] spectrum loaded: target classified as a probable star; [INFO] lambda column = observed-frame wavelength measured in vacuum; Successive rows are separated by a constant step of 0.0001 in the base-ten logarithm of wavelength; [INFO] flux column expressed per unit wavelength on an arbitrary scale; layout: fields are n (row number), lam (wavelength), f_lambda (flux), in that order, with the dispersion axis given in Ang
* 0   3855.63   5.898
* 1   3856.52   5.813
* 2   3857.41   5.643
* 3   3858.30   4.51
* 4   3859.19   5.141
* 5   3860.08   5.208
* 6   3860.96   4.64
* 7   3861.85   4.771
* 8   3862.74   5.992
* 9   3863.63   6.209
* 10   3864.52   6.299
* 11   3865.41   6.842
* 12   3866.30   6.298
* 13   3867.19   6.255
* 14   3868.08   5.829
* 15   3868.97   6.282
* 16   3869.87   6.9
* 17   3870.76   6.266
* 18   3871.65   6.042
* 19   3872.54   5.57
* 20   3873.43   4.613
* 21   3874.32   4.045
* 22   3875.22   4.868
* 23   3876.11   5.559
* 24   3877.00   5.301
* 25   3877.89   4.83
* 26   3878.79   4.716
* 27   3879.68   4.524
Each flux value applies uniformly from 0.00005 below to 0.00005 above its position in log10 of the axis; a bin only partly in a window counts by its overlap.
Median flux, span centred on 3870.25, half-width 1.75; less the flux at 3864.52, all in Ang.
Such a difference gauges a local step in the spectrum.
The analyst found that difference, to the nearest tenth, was 0.0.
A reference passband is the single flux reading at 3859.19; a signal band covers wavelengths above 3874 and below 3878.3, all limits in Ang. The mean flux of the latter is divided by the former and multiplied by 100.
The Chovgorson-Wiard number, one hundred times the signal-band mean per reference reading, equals 96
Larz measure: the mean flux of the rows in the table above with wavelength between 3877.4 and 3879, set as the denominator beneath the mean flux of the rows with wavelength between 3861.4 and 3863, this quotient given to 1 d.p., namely 1.1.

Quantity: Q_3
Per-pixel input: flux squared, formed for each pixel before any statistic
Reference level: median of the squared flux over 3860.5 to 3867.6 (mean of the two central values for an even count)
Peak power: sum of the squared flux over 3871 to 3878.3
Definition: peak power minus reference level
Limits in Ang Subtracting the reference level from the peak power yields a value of 172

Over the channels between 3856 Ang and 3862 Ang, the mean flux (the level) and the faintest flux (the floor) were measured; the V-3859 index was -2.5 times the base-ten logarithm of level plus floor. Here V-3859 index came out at -2.46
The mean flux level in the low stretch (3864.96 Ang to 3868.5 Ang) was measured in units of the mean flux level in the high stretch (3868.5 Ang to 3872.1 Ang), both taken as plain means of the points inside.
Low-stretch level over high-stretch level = 0.99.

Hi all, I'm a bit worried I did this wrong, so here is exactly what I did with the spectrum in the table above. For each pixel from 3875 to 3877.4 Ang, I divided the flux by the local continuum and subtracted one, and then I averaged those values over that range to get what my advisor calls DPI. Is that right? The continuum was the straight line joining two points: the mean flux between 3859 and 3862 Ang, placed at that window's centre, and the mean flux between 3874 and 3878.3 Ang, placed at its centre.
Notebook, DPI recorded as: 0.07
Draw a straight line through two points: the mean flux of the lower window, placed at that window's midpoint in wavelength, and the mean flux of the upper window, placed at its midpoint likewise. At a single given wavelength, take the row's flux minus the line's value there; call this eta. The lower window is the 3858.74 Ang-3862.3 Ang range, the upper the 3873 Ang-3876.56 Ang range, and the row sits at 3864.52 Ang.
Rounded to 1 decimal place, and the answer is 1.4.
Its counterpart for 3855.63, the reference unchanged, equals 0.9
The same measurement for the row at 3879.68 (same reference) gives -0.2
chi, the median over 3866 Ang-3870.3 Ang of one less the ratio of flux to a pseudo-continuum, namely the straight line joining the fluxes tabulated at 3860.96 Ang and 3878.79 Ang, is -0.34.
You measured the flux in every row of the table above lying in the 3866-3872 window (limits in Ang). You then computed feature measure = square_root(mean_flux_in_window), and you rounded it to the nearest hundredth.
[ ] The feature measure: 2.50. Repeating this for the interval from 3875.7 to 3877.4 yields 2.33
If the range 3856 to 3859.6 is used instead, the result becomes 2.30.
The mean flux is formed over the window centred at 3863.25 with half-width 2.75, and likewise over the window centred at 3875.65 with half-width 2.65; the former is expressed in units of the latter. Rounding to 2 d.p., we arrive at 1.19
